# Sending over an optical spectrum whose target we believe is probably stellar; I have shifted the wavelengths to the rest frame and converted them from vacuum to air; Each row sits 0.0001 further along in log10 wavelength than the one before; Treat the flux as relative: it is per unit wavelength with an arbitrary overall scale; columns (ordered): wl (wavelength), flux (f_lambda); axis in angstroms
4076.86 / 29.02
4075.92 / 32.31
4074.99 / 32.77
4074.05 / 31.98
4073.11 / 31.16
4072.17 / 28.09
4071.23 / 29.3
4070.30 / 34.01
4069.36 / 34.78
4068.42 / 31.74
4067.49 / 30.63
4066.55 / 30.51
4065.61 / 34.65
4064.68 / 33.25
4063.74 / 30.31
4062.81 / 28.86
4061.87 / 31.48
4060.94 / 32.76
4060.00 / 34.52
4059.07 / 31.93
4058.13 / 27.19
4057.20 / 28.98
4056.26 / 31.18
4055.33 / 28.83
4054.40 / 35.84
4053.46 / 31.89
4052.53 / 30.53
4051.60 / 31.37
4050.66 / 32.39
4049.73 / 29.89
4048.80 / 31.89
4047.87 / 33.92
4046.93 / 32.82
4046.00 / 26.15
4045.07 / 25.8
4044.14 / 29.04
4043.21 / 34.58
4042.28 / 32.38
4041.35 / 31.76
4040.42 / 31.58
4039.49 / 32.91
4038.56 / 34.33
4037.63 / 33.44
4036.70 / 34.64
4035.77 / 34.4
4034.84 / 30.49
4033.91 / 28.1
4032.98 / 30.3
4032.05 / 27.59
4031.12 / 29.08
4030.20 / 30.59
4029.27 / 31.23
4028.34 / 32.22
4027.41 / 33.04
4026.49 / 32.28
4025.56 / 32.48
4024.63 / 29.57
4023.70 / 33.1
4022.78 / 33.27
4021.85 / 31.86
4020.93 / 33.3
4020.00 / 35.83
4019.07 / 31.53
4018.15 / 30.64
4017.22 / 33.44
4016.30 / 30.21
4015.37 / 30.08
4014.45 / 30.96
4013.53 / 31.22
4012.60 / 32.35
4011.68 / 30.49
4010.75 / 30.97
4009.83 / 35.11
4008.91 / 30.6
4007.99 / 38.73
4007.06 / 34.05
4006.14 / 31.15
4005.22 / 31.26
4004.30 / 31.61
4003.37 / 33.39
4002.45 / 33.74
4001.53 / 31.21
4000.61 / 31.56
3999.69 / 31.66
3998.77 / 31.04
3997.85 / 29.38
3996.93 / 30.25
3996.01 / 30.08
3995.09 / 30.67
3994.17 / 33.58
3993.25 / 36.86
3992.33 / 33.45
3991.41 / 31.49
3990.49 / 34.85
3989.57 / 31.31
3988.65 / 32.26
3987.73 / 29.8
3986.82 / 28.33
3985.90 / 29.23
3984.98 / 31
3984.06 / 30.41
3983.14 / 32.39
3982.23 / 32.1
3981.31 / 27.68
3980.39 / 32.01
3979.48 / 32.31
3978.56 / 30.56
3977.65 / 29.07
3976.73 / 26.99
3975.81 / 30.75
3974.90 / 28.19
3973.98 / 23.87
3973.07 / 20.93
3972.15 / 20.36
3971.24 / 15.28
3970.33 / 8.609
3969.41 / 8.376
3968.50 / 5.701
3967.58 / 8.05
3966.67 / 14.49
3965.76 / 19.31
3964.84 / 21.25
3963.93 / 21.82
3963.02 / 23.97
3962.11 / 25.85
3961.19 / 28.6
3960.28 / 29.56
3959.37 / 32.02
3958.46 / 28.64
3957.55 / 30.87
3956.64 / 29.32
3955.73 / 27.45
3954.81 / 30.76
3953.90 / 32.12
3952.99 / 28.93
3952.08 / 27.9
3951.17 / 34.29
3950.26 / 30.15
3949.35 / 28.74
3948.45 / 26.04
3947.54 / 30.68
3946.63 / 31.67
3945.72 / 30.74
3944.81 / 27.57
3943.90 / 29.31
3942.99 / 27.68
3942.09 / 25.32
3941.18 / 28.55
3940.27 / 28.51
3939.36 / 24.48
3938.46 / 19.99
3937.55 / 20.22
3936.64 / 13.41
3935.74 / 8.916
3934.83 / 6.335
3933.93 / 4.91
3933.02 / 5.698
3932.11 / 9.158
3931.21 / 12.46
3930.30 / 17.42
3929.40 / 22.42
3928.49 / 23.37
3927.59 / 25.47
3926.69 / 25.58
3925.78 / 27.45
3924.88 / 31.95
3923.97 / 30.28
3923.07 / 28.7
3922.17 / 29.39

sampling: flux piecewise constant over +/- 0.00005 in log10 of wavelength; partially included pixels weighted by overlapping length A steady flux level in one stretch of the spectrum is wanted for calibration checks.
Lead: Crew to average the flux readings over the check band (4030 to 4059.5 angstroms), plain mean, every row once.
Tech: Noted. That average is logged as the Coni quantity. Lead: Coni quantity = 31.1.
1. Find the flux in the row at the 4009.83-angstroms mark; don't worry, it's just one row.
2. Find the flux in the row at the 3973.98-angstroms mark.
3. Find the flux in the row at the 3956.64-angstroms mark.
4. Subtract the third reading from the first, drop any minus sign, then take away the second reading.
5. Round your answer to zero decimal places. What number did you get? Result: -18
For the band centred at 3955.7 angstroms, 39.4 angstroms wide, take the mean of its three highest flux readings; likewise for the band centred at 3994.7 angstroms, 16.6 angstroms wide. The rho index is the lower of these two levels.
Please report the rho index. 32.8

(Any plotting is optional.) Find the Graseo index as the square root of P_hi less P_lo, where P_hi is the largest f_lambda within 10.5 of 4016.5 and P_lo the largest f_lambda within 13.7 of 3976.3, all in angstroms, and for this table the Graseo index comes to 2.5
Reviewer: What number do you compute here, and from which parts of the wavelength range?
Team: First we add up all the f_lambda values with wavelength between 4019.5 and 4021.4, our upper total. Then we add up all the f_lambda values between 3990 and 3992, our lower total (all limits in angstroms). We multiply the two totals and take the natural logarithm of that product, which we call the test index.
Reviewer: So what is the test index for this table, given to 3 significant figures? 8.43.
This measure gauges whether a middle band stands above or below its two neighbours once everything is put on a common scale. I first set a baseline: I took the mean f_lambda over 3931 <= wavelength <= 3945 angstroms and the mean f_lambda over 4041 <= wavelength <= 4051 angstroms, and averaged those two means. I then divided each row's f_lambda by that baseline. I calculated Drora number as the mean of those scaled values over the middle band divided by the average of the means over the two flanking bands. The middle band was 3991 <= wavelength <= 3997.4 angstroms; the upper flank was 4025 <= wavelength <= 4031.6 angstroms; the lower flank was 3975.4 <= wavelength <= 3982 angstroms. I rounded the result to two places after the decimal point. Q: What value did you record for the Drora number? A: 1.05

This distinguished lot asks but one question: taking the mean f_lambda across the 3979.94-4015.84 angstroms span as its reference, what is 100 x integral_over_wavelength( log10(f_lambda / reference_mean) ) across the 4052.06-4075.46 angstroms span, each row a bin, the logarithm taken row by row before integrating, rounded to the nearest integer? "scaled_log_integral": -11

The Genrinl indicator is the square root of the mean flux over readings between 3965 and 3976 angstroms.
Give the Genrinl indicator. 4.1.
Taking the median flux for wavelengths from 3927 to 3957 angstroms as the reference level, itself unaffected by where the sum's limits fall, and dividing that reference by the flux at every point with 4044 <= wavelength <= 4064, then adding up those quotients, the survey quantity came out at 19.7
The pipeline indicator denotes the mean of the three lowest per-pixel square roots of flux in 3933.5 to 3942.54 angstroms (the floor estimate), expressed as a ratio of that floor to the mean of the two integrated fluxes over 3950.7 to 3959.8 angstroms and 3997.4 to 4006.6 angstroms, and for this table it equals 0.0091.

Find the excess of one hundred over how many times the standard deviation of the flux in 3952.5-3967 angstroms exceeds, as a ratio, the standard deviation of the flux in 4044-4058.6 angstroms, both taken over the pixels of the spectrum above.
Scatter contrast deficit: 98.2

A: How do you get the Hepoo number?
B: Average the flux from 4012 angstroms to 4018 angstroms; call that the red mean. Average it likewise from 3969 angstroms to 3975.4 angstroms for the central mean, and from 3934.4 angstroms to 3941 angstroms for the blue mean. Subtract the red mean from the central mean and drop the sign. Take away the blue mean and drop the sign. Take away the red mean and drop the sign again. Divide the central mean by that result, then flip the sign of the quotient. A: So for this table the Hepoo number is -0.7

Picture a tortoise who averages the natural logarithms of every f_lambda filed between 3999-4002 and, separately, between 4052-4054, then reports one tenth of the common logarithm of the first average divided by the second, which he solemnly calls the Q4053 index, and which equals 0.0001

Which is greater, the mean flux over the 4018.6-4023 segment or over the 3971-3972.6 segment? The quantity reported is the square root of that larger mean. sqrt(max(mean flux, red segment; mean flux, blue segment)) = 5.76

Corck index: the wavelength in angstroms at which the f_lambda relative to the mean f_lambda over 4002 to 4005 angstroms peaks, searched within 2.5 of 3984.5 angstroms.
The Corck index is 3983.14 angstroms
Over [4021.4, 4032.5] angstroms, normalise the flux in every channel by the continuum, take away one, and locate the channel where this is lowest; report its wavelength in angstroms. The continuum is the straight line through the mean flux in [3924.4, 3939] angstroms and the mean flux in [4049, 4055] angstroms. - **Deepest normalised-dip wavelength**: 4032.05 angstroms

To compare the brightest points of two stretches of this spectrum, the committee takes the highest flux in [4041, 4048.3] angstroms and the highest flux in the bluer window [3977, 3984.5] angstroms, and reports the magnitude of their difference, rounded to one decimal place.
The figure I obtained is 2.2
